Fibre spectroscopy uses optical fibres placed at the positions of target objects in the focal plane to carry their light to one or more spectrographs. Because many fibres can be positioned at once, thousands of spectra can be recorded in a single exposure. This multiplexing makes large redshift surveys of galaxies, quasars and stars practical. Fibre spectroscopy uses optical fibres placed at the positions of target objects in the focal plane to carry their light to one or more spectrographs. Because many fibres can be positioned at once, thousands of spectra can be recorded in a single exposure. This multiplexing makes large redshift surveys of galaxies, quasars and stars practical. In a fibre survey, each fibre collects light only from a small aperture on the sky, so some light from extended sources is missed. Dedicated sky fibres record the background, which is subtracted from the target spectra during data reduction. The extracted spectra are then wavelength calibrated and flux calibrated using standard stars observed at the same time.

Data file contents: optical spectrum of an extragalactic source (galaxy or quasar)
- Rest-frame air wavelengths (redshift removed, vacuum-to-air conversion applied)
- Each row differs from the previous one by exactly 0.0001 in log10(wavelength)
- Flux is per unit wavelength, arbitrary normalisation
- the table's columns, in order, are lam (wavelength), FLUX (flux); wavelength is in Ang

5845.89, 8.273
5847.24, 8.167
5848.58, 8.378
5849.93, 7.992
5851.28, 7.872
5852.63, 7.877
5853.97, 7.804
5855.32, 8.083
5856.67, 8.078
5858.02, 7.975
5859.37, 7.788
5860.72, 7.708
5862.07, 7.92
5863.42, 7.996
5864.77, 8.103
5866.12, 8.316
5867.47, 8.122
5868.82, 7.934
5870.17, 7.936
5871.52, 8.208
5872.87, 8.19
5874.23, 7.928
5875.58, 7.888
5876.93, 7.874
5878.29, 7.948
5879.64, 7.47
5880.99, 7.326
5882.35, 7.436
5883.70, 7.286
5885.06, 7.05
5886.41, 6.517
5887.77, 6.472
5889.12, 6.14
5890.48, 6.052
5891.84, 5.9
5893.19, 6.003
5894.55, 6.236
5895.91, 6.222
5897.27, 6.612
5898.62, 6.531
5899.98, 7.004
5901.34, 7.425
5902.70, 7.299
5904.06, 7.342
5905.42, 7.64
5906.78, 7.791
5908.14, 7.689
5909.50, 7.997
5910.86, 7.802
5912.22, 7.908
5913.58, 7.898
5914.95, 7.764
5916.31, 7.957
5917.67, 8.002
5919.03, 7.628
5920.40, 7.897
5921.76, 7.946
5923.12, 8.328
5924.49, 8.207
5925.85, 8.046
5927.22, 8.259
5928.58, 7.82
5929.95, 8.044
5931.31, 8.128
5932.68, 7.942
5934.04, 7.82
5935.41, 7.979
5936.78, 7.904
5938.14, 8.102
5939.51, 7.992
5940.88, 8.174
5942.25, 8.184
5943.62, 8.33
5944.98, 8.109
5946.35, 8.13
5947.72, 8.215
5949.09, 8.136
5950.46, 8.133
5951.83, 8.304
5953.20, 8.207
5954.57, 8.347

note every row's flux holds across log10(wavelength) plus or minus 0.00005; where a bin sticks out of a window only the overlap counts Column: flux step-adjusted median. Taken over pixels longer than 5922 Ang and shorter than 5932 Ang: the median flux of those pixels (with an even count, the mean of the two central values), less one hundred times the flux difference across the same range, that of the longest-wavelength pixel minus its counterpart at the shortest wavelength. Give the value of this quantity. 28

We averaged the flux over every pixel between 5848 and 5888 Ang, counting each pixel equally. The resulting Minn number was 7.8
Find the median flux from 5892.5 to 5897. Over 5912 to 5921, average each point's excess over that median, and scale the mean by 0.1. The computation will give 0.164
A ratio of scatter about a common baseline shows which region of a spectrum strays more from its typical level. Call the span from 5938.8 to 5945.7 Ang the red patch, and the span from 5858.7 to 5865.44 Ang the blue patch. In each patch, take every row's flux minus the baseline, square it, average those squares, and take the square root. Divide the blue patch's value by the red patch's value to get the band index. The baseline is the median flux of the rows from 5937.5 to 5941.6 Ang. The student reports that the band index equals 2.0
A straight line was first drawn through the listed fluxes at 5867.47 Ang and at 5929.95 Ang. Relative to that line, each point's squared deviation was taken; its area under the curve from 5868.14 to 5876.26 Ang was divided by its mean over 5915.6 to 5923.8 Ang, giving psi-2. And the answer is 4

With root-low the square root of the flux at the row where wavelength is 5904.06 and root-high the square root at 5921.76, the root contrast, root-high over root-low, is 1.040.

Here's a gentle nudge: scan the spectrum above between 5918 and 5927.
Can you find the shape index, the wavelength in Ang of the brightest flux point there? 5923.12 Ang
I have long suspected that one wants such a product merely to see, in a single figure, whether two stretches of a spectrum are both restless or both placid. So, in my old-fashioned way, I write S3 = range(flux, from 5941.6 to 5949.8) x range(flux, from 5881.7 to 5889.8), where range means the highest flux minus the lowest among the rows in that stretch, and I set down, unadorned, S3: 0.29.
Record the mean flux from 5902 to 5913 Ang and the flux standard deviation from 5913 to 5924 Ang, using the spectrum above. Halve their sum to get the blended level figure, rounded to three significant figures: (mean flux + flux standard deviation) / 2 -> 3.94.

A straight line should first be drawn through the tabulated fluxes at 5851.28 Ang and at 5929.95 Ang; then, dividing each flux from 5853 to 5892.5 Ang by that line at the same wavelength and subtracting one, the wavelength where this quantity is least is 5891.84 Ang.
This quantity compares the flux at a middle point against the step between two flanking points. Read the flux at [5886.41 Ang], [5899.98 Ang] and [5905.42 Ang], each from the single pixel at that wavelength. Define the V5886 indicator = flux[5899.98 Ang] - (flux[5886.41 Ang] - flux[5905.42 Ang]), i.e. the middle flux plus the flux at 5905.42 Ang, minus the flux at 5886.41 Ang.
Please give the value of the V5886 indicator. 8.1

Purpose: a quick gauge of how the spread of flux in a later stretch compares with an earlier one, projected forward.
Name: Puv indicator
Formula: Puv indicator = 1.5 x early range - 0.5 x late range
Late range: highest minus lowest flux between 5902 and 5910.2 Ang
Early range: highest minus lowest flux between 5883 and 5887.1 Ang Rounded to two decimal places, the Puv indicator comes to 0.80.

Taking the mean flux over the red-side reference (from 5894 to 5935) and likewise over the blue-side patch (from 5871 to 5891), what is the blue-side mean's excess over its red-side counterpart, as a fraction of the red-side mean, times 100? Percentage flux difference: -4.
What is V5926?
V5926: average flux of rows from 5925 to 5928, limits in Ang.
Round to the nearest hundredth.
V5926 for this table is 8.15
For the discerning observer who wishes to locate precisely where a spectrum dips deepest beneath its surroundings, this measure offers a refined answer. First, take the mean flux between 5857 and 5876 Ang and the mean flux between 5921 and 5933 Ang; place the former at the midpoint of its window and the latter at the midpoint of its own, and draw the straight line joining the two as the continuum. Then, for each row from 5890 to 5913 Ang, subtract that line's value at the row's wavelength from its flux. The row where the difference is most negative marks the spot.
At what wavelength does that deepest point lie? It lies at 5891.84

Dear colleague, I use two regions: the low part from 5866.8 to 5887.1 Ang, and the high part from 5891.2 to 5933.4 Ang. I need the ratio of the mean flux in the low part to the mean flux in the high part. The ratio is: 1.02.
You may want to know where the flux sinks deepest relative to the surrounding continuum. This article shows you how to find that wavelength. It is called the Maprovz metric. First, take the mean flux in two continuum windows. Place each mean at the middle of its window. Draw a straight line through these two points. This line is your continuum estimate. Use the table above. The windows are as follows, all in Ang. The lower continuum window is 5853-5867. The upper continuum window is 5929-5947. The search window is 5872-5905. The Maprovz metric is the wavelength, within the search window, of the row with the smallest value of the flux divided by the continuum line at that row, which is 5891.84 Ang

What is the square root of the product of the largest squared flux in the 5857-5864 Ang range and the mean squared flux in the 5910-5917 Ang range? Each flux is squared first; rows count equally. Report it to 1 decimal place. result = 62.9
